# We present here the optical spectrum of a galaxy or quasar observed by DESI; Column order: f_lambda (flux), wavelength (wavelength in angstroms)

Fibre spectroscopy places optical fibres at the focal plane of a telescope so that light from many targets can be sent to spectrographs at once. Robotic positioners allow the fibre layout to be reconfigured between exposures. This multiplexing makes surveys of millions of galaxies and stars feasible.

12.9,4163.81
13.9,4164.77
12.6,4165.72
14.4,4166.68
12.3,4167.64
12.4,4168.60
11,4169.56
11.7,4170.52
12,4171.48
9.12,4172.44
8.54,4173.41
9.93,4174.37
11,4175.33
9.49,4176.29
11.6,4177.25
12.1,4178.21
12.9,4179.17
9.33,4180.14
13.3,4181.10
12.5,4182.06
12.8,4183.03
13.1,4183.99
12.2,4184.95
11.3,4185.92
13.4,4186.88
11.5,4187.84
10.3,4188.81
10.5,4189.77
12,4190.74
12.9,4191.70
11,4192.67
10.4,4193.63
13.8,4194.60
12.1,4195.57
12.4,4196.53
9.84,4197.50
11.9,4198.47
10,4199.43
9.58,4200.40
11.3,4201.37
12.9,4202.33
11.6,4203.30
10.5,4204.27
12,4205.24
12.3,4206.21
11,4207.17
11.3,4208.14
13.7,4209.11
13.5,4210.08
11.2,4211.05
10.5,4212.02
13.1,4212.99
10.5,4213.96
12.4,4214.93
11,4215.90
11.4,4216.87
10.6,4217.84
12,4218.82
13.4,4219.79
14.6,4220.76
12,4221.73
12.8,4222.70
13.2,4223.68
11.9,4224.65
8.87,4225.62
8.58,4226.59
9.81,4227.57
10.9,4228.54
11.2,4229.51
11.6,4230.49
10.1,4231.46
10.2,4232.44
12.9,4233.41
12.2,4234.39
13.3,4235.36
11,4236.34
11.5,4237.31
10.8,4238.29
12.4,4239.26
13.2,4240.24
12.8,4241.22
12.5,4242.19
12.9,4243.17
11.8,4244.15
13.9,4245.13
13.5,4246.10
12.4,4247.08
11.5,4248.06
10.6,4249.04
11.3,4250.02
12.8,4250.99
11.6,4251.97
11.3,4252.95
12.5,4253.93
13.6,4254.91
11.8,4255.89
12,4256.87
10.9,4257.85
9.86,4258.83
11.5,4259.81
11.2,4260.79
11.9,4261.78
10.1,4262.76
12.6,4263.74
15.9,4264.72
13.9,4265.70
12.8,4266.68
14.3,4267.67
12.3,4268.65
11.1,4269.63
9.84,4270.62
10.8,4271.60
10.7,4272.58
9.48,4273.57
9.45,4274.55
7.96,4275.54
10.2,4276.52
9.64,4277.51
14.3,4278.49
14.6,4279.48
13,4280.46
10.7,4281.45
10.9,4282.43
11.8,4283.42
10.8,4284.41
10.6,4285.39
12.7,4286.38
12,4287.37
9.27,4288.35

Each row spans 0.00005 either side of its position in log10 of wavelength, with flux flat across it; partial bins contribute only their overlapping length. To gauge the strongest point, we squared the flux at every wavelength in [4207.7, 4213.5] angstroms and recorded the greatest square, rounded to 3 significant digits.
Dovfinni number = 188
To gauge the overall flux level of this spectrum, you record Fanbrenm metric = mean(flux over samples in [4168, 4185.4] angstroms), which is 11.4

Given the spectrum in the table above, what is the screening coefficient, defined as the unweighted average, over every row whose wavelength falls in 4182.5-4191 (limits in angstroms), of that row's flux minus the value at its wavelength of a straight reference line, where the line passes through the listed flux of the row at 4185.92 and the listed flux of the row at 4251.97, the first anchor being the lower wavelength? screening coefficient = 0.60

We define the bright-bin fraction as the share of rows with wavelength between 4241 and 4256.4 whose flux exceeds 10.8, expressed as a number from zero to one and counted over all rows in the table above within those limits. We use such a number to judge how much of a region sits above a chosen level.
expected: 0.94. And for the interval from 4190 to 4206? 0.69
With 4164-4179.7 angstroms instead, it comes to 0.75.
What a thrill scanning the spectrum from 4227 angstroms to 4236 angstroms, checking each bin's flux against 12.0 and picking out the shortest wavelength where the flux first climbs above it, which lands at 4233.41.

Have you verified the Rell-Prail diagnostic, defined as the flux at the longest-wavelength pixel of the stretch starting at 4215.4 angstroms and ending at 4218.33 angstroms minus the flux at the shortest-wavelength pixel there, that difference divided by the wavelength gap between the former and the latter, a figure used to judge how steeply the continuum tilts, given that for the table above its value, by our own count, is -0.21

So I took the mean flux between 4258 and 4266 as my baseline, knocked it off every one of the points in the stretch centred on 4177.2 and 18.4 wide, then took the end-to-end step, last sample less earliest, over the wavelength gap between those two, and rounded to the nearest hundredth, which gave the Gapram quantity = -0.06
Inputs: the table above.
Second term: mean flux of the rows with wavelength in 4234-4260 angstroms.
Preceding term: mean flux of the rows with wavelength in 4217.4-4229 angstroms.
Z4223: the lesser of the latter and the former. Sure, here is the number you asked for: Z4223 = 11.6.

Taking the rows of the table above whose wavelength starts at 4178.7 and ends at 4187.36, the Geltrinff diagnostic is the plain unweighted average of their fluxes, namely 12.31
